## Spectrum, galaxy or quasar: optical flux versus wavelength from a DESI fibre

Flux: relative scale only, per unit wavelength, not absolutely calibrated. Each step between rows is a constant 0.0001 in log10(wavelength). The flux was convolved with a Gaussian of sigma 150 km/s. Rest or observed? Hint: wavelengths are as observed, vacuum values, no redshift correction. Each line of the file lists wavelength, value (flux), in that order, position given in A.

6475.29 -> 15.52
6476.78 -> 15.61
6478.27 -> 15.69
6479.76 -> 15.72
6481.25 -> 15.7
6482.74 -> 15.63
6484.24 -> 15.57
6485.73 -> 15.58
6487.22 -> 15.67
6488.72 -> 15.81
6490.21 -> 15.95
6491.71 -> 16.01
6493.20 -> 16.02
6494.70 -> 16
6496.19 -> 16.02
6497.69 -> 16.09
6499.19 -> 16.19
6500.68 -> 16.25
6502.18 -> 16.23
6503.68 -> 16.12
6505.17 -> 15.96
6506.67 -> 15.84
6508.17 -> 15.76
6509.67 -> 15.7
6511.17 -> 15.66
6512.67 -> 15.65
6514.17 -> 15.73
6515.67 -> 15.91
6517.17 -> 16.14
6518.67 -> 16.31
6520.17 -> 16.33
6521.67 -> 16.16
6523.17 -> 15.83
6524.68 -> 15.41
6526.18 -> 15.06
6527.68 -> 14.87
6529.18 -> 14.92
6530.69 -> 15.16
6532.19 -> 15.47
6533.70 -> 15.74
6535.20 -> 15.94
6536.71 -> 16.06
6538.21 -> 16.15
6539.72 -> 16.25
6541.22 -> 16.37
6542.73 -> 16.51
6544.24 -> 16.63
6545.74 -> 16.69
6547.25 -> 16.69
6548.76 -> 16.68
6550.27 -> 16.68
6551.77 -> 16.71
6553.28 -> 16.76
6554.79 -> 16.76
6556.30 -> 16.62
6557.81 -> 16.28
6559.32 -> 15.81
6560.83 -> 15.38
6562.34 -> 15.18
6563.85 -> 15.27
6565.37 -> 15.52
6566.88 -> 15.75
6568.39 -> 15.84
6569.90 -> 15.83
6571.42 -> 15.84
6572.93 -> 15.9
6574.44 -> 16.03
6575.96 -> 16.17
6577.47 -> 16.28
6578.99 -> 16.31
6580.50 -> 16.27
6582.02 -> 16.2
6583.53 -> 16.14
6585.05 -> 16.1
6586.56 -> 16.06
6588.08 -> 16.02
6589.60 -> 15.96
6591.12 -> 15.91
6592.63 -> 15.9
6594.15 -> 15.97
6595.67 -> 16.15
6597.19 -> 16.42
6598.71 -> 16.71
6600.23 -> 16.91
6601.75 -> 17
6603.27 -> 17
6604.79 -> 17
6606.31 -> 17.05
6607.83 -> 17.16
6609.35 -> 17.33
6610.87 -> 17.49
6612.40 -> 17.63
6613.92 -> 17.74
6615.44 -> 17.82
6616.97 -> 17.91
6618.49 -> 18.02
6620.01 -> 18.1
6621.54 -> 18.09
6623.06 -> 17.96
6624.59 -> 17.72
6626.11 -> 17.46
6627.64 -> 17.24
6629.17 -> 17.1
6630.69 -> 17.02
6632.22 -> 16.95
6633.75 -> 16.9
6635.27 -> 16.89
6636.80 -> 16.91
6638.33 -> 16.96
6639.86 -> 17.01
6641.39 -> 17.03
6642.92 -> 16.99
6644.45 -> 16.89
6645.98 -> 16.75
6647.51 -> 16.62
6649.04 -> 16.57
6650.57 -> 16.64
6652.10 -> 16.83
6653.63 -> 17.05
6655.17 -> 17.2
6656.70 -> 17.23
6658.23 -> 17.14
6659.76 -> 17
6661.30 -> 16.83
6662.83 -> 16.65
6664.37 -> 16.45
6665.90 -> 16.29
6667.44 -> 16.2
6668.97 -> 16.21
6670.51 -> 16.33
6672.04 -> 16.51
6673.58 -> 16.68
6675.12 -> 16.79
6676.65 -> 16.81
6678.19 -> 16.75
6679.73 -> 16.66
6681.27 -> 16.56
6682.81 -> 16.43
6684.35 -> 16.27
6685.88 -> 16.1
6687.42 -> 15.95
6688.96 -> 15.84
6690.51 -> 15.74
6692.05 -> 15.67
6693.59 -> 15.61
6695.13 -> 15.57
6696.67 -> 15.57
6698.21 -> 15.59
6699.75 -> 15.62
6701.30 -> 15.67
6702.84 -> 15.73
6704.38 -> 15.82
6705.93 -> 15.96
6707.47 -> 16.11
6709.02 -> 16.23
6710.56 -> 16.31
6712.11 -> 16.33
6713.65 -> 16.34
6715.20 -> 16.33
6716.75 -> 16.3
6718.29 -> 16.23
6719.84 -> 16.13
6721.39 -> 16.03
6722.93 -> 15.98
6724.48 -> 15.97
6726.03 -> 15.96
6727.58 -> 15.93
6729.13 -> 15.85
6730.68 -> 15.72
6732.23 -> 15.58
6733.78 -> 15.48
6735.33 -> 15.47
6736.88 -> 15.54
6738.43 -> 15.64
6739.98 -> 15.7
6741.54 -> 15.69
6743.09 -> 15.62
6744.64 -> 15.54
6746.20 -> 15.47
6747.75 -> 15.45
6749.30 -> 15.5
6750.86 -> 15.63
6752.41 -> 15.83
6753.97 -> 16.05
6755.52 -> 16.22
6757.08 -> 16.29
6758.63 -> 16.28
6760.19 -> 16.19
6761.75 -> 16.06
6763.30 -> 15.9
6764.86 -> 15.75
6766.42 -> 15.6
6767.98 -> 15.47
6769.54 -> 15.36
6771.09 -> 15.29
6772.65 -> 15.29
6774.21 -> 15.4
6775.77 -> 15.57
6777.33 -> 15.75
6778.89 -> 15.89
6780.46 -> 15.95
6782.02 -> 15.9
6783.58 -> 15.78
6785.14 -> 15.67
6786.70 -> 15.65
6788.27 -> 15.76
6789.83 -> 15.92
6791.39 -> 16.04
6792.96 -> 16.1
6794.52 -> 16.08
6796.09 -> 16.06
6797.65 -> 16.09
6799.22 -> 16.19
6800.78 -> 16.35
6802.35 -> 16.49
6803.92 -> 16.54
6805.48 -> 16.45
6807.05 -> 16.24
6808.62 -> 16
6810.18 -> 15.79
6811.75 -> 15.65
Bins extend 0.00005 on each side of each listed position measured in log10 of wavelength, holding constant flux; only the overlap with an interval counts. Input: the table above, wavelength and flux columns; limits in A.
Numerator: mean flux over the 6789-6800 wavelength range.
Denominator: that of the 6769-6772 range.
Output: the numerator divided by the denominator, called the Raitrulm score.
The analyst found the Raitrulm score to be 1.05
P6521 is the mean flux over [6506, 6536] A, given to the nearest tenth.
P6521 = 15.7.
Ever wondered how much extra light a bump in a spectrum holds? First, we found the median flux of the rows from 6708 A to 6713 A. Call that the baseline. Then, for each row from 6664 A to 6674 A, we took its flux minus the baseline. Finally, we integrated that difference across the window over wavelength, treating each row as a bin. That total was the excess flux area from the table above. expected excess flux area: 1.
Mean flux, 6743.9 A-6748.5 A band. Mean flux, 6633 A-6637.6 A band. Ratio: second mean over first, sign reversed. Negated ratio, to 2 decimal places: -1.09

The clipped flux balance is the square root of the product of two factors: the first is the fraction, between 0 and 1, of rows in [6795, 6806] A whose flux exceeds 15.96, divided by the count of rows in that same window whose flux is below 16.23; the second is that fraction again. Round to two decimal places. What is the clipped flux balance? 0.58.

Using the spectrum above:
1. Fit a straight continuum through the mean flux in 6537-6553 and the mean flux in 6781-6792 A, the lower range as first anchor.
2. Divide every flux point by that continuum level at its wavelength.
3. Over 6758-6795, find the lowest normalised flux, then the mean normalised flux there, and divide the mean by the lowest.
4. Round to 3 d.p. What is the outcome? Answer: 1.033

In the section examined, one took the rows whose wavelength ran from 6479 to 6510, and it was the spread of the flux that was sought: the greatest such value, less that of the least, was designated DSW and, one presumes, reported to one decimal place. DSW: 0.7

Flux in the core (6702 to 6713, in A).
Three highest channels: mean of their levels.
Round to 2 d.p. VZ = 16.29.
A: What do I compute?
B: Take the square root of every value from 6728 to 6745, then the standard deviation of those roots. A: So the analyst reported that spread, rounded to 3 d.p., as 0.014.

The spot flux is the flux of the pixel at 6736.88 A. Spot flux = 15.54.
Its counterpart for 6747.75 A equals 15.45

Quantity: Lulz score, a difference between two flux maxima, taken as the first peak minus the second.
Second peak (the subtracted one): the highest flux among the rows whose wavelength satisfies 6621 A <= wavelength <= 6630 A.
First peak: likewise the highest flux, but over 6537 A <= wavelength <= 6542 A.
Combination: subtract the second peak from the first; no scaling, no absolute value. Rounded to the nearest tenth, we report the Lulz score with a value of -1.7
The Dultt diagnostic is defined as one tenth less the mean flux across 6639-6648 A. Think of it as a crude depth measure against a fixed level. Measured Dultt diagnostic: -16.8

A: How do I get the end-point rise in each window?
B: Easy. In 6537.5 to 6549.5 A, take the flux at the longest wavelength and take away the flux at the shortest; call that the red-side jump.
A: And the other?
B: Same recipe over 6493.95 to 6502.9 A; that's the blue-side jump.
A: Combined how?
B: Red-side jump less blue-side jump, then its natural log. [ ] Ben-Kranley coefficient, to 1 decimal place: -1.2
